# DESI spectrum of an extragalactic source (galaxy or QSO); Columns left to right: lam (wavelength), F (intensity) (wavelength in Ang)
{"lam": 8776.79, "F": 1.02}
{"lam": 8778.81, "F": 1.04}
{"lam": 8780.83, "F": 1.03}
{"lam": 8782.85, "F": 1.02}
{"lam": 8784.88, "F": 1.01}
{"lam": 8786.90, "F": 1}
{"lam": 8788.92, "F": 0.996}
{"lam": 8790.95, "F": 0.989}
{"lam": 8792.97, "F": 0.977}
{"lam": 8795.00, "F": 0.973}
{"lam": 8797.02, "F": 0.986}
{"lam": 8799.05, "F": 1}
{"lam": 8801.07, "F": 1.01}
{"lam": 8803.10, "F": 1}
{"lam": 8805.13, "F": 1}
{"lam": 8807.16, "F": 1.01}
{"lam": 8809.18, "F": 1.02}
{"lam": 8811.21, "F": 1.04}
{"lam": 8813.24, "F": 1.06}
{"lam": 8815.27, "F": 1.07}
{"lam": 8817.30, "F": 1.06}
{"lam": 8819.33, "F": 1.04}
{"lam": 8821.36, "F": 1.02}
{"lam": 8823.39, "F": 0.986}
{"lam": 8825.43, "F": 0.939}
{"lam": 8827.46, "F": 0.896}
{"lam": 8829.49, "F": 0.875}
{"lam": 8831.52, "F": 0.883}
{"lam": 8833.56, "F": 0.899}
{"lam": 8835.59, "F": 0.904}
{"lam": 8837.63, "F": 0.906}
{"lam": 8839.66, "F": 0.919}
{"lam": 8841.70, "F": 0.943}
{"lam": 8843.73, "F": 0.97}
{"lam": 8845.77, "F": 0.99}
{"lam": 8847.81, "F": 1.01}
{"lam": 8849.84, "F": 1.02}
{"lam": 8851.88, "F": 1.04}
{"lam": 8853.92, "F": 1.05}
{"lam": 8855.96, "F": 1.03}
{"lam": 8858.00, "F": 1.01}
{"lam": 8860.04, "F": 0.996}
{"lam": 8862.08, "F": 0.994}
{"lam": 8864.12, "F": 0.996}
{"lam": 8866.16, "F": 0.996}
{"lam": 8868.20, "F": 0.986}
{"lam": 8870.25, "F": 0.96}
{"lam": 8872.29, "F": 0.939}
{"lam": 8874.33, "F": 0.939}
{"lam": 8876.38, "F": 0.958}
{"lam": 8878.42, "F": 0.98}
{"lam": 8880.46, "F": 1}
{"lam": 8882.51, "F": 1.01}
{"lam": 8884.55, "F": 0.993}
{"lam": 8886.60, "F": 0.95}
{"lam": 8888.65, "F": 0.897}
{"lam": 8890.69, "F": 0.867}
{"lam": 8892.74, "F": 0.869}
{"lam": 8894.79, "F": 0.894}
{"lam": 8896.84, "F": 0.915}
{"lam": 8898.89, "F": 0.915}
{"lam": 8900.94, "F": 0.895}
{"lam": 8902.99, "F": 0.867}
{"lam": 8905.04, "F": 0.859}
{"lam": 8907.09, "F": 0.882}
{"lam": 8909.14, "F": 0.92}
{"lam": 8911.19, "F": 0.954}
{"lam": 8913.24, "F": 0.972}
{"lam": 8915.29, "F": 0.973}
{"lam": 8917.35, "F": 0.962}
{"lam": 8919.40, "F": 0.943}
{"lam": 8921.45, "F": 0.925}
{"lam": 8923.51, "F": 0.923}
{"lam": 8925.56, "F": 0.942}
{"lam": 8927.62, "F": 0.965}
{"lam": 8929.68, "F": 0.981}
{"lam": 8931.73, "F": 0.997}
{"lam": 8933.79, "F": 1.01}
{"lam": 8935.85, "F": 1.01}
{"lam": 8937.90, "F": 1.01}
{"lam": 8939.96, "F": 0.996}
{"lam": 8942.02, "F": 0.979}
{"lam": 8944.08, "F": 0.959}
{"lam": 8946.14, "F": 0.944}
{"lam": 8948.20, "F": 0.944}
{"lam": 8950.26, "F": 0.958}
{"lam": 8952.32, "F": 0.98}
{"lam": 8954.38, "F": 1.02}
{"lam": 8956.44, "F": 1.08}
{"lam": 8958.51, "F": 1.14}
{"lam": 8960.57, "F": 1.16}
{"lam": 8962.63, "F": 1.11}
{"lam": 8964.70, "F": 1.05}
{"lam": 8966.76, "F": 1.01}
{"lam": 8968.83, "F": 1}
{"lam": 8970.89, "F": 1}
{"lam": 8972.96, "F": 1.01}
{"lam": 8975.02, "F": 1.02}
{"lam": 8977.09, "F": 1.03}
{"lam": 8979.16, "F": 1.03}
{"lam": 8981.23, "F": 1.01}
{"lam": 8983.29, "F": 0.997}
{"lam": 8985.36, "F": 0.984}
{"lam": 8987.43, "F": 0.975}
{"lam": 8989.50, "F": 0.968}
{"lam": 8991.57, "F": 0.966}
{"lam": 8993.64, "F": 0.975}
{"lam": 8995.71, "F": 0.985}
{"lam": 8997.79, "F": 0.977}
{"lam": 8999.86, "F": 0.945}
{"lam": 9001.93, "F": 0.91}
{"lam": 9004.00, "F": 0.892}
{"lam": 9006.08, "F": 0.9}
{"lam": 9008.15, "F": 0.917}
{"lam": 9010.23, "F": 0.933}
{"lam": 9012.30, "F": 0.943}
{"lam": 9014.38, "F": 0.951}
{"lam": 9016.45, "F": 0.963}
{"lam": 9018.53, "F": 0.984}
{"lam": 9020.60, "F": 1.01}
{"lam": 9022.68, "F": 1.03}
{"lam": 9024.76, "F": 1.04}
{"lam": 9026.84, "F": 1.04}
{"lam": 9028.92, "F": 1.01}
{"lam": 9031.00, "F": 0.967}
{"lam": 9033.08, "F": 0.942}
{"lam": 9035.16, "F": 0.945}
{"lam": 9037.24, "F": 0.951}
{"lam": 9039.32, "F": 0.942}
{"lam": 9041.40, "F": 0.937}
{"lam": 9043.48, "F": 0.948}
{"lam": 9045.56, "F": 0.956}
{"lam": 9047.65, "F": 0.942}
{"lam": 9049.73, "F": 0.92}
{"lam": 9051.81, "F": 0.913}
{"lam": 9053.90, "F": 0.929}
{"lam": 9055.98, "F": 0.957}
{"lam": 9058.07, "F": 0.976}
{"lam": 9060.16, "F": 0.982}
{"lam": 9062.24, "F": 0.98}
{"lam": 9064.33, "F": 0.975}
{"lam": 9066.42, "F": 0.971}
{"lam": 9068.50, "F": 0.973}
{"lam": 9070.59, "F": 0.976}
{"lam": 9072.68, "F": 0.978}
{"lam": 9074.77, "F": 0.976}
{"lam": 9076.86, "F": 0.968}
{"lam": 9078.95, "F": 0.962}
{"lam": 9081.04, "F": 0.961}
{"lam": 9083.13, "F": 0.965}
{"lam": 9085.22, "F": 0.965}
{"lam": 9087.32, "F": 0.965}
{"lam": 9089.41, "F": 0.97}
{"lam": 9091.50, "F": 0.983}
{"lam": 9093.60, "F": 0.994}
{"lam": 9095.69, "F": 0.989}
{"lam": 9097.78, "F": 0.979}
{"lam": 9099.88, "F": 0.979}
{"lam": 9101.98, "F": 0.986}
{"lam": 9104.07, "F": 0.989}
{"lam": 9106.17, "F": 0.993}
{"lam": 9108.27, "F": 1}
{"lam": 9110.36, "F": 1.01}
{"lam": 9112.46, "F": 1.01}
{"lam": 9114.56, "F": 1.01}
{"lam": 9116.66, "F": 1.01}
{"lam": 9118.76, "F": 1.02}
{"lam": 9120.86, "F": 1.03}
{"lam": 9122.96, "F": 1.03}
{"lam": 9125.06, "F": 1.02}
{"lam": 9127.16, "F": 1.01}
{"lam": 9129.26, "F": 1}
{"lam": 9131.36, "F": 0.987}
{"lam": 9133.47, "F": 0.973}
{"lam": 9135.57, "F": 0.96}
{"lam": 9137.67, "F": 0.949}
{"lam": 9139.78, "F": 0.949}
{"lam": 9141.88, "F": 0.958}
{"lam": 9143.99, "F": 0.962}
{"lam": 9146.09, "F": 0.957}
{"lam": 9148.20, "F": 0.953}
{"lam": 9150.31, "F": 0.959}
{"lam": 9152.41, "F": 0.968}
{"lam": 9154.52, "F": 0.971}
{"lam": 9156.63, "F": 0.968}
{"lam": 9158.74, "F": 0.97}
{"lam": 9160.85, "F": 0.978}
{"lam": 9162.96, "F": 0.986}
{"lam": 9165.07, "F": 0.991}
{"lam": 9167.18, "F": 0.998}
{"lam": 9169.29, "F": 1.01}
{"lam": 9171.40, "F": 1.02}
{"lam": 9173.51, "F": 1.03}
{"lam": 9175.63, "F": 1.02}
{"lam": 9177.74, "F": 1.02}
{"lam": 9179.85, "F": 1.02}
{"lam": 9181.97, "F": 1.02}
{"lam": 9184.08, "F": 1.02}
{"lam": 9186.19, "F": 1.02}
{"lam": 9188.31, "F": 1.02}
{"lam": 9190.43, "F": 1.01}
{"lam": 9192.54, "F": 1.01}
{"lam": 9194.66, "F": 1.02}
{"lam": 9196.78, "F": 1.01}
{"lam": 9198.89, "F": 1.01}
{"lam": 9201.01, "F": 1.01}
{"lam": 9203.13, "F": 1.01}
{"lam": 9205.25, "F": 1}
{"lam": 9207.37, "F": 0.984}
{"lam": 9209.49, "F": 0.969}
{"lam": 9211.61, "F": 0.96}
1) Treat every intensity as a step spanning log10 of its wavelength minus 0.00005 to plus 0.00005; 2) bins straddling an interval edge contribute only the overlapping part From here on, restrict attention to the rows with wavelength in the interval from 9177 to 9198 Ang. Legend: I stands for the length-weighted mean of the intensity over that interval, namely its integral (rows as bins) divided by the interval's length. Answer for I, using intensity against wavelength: 1.02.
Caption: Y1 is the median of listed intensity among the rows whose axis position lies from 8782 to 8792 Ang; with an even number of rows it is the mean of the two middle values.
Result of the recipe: 1.00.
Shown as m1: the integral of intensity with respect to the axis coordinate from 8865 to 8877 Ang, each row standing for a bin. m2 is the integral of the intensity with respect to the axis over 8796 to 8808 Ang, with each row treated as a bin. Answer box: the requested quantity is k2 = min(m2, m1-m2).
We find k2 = 0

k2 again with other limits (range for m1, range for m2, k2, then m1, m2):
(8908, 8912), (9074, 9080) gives -2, 3.7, 5.8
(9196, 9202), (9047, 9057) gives -3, 6.1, 9.3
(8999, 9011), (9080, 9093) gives -2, 11.0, 12.6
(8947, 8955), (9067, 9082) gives -7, 7.8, 14.6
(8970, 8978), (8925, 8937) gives -4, 8.1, 11.8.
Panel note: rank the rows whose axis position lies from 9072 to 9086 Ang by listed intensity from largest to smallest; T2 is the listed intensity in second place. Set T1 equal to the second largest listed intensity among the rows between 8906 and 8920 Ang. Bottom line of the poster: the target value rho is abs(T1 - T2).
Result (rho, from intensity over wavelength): 0.00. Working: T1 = 0.972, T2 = 0.976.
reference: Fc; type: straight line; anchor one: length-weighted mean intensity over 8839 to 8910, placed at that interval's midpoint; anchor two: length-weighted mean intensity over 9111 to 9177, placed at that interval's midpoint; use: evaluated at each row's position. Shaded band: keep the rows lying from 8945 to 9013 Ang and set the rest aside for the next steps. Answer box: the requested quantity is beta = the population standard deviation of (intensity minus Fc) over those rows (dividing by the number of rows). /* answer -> 0.064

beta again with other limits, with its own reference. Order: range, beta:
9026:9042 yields 0.036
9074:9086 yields 0.005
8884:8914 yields 0.040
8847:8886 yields 0.031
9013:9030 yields 0.032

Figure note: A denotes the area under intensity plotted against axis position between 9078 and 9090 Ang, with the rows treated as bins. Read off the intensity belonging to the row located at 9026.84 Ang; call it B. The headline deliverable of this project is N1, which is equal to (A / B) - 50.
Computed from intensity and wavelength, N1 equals -38.9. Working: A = 11.6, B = 1.04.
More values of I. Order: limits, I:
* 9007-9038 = 0.98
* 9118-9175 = 0.99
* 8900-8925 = 0.92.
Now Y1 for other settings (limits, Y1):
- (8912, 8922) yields 0.96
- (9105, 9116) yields 1.01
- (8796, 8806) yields 1.00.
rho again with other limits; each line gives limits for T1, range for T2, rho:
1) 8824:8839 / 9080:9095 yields 0.08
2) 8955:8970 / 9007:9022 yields 0.16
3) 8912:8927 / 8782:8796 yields 0.04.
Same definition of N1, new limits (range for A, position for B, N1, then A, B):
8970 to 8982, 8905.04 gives -35.8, 12.2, 0.859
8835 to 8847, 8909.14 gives -37.7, 11.3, 0.92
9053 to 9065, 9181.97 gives -38.6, 11.6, 1.02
